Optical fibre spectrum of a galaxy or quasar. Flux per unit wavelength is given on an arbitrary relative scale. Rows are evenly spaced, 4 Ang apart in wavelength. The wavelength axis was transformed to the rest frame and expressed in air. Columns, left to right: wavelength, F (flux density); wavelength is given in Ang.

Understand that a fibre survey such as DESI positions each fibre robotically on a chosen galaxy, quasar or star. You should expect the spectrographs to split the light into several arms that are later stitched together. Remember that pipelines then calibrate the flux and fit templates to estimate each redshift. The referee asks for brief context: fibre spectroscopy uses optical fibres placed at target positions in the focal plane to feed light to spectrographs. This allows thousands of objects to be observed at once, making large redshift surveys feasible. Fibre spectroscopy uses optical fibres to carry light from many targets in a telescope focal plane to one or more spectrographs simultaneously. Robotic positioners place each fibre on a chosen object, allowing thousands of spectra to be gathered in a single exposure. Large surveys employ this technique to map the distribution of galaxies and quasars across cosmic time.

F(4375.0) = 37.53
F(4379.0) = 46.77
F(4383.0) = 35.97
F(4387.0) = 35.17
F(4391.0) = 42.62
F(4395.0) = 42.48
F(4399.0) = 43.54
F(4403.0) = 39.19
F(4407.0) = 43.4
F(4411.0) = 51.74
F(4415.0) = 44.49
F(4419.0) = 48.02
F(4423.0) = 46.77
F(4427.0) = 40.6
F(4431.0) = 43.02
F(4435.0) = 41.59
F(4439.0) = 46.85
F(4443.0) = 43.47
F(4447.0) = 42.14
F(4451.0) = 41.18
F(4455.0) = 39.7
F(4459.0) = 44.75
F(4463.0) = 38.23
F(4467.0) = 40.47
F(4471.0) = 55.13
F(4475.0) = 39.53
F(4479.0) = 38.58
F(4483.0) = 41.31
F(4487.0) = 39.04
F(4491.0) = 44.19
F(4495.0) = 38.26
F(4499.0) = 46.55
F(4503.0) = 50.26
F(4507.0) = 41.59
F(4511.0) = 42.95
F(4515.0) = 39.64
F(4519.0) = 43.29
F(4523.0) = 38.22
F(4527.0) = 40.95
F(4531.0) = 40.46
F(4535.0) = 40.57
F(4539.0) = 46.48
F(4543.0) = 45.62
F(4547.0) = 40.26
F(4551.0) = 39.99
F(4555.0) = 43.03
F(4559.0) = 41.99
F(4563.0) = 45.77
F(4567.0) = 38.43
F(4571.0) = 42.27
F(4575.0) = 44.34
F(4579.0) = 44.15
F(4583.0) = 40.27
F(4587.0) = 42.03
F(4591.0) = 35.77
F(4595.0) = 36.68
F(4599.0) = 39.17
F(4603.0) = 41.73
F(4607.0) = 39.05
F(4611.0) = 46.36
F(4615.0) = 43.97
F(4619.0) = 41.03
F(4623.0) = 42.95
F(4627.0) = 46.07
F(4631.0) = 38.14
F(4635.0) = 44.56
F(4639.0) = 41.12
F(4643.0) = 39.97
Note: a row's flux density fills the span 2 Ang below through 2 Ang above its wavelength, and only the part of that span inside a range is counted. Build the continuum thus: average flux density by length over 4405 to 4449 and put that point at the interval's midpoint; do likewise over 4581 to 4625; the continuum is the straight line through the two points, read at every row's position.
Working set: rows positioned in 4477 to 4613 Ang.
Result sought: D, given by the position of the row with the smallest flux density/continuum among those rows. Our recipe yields 4591.0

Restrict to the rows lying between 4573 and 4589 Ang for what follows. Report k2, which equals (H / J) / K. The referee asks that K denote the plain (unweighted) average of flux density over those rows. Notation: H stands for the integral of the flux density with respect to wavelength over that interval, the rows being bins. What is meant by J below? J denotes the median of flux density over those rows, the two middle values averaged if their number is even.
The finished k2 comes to 0.371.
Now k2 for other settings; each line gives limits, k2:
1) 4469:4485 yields 0.396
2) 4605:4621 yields 0.376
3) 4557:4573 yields 0.380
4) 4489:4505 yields 0.353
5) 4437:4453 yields 0.374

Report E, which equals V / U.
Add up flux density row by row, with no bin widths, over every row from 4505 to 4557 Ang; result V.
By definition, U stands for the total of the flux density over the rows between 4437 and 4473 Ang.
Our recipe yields 1.4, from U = 392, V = 543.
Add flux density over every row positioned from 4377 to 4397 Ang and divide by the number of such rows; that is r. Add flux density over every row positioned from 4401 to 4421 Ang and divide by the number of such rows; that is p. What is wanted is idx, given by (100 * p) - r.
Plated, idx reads 4496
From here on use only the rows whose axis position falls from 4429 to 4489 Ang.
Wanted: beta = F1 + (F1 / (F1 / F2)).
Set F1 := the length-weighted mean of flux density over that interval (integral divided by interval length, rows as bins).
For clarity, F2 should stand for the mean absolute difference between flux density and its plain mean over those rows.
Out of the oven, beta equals 45.2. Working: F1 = 42.3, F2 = 2.87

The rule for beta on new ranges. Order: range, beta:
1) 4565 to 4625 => 43.6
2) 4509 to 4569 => 44.0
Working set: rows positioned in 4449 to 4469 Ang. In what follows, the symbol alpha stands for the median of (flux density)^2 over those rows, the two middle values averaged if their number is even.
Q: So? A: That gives 1638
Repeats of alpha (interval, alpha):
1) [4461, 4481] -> 1563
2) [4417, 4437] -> 1851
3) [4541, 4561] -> 1763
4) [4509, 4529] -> 1677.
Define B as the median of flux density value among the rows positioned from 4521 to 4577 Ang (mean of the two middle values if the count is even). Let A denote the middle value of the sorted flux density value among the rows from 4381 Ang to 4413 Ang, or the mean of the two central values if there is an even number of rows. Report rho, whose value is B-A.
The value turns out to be -1.1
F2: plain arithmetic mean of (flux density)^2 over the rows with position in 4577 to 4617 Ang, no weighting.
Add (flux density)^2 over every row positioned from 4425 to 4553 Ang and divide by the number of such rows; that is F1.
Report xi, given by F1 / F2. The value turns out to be 1.07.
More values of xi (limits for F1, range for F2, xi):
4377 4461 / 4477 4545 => 1.04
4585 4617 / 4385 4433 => 0.87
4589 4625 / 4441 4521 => 0.92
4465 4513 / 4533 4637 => 1.07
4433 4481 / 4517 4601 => 1.07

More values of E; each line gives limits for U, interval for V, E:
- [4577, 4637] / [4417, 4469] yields 0.9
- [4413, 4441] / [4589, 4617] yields 0.9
